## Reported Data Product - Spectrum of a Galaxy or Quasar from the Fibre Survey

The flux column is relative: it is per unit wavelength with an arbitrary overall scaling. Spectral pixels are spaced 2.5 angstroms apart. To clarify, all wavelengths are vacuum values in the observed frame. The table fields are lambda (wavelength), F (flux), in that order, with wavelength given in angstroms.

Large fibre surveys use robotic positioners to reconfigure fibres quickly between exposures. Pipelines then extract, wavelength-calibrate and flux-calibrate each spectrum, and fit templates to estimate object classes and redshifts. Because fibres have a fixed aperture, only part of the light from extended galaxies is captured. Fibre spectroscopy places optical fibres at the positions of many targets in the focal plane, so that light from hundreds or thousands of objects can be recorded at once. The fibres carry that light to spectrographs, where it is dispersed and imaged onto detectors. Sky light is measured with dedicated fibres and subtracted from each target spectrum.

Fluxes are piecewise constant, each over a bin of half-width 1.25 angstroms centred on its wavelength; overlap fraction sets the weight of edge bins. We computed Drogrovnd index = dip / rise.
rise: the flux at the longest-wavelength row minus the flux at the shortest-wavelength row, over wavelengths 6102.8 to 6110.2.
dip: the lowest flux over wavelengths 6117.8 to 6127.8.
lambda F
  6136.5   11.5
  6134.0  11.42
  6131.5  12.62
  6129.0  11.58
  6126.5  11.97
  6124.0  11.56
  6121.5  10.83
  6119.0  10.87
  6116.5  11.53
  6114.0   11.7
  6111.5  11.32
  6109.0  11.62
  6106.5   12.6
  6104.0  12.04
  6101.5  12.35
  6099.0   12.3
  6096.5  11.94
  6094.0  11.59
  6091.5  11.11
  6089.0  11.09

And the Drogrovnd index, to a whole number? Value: -26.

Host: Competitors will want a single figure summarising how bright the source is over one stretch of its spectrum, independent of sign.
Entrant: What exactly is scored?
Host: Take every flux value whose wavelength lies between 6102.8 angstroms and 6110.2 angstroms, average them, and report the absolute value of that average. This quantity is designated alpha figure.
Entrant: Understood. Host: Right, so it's 12.1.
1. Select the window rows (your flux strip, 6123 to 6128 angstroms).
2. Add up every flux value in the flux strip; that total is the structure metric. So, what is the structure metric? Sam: 23.5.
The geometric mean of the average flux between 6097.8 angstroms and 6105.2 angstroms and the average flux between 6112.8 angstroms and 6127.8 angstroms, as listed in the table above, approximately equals 11.8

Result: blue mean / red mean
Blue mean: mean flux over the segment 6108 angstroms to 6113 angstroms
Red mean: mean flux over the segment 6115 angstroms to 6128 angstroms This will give 1.01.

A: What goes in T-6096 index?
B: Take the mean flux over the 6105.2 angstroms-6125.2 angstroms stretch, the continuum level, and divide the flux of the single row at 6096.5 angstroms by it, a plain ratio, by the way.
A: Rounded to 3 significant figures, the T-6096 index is 1.04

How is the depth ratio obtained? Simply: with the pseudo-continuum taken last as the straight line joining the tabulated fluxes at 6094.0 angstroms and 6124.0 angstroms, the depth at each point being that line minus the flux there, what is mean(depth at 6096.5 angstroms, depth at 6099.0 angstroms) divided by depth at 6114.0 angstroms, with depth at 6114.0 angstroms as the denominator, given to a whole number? 4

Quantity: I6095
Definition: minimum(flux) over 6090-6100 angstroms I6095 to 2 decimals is 11.11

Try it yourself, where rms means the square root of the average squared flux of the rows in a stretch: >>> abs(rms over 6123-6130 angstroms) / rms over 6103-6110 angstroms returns 0.968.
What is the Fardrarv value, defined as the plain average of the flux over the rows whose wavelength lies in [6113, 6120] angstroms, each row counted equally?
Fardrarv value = 11.4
